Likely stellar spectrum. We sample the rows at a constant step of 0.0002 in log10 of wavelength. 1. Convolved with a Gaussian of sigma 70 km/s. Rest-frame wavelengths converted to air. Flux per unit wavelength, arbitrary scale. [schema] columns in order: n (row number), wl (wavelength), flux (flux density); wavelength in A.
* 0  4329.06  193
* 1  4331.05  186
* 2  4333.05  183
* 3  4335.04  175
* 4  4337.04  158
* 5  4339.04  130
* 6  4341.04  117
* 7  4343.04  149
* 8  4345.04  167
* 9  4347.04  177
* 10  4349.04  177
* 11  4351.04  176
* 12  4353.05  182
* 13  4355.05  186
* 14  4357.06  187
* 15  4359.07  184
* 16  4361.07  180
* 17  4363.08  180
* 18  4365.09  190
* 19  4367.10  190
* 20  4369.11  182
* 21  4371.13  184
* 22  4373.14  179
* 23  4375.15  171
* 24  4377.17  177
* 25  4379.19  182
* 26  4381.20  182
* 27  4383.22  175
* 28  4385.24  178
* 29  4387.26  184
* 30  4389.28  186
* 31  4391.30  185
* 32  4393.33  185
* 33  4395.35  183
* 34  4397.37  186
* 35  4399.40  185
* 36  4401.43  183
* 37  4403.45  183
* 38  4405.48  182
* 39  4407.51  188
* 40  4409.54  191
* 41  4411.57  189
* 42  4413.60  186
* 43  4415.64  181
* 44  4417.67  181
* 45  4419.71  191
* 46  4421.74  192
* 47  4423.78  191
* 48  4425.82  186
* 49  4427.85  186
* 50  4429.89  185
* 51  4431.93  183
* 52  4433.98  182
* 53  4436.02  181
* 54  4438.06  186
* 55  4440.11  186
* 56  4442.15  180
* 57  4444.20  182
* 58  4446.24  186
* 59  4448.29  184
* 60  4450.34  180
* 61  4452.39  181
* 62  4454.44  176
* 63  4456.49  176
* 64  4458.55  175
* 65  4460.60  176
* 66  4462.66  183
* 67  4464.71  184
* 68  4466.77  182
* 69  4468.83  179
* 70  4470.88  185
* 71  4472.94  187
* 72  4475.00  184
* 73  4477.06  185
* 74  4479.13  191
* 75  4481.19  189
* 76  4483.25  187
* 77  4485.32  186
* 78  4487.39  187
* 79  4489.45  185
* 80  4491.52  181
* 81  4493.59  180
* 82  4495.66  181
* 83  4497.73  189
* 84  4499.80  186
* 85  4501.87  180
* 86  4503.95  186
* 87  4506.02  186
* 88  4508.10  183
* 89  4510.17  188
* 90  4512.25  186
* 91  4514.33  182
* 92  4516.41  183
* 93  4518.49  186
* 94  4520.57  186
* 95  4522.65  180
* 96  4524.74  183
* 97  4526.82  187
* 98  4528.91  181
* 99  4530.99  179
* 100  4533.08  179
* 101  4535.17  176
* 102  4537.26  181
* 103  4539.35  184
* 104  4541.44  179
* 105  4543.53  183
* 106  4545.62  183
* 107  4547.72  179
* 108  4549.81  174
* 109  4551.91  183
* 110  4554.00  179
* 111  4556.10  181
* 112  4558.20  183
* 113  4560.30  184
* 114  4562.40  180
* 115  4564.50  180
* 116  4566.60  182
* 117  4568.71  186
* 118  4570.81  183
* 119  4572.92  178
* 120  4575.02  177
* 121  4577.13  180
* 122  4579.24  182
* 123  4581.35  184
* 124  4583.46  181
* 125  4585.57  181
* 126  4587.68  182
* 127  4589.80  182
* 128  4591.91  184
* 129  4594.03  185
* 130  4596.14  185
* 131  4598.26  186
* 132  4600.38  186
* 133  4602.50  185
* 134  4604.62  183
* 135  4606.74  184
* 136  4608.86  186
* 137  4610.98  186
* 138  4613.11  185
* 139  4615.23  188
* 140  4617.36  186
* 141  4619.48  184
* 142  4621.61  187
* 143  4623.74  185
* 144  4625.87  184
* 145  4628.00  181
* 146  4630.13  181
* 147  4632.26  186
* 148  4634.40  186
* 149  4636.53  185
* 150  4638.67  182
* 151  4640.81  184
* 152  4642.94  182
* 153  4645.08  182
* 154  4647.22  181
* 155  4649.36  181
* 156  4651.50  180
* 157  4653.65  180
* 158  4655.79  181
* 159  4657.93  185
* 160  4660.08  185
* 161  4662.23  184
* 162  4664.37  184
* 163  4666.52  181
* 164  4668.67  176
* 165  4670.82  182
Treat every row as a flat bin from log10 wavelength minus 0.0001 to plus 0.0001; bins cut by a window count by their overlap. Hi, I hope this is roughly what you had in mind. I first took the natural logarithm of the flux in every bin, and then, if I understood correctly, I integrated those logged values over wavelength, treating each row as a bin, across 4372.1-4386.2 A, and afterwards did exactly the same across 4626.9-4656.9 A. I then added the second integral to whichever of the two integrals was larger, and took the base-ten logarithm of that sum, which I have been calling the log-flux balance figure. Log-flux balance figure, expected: 2.49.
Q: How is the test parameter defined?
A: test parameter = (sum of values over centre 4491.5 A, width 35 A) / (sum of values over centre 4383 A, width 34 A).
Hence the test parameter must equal 1.017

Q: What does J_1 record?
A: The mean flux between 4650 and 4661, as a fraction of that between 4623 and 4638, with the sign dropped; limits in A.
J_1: 0.99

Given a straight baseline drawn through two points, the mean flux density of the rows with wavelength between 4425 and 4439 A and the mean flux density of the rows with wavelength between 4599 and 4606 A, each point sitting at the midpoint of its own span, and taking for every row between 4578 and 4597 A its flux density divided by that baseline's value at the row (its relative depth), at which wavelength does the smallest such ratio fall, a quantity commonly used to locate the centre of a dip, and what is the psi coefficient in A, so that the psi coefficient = 4585.57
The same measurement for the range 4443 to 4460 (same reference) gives 4458.55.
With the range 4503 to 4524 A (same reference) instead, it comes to 4522.65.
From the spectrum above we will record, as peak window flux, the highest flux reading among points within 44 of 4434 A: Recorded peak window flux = 192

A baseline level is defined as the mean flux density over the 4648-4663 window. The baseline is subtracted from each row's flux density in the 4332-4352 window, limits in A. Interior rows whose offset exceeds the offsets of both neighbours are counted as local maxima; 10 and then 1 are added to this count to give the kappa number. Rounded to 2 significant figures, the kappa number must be 11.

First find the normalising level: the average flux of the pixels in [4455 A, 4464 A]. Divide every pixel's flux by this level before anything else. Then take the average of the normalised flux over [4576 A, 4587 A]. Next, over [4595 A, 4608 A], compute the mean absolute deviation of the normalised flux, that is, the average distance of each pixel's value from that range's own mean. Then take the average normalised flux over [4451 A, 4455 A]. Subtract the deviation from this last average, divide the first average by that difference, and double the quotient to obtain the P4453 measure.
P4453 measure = 2.04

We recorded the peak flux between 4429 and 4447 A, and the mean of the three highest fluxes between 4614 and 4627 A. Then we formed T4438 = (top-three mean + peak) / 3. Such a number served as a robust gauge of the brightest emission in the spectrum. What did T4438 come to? 124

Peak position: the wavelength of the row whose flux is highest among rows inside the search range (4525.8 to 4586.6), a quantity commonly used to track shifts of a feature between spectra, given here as 4526.82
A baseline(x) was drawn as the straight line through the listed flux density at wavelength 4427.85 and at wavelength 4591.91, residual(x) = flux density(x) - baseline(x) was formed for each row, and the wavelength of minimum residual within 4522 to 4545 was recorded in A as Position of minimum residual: 4535.17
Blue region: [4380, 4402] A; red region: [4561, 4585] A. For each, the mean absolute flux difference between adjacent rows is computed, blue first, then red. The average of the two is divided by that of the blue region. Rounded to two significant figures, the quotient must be 0.96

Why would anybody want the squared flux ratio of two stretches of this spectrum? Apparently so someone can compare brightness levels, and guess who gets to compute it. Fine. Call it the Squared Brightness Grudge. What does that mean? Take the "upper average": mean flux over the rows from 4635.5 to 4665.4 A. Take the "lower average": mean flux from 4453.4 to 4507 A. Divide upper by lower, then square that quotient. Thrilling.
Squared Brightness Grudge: 0.99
